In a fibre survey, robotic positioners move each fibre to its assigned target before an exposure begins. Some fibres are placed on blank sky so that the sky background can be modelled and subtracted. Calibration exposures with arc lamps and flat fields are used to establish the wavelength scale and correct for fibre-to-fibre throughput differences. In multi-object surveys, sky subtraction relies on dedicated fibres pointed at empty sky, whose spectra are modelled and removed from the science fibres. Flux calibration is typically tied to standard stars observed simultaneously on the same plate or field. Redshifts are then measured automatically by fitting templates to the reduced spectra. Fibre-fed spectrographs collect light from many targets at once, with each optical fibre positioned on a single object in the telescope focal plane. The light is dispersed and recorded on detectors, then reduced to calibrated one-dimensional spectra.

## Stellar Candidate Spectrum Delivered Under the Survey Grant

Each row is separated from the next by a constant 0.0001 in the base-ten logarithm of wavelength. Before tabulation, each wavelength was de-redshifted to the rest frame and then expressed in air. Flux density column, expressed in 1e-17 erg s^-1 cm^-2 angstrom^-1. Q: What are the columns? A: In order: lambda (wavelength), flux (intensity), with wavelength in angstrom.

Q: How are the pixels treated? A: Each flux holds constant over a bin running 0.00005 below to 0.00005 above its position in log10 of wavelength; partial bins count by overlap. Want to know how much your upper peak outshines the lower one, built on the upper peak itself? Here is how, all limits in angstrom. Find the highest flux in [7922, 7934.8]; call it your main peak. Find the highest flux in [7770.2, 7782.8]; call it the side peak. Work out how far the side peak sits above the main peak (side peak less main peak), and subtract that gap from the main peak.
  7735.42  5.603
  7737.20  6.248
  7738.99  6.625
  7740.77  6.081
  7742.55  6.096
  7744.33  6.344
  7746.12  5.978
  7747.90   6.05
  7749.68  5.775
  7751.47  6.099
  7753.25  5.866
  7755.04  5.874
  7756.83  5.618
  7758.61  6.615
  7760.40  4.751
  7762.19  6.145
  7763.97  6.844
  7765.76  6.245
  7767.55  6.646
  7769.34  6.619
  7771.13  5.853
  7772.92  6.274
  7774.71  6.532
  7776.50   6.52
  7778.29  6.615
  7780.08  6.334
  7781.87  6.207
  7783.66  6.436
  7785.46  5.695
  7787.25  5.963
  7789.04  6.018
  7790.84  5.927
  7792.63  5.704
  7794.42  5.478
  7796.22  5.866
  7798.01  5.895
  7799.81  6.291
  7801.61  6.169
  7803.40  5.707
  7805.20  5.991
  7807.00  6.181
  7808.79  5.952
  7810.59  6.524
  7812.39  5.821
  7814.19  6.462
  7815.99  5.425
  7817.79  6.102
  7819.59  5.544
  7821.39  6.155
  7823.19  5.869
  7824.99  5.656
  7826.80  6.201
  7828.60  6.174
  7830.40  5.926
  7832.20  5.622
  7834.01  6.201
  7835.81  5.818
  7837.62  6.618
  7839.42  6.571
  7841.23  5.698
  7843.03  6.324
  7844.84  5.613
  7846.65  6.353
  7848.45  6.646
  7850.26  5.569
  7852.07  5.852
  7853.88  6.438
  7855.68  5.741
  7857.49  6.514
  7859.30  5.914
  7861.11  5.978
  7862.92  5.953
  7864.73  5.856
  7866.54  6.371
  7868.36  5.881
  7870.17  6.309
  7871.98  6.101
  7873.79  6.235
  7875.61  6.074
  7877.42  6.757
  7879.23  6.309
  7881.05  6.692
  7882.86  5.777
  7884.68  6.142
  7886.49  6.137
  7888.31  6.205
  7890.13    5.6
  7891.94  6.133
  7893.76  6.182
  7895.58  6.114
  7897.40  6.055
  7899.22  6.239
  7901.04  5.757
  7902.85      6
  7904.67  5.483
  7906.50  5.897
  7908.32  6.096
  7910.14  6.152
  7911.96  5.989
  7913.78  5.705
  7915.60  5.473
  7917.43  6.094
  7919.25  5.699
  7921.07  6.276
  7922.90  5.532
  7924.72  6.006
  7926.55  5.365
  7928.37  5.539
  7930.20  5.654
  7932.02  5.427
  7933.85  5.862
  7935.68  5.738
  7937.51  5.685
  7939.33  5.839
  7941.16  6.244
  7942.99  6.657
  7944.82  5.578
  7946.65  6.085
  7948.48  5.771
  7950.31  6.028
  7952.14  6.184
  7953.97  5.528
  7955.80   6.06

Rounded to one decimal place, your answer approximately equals 5.4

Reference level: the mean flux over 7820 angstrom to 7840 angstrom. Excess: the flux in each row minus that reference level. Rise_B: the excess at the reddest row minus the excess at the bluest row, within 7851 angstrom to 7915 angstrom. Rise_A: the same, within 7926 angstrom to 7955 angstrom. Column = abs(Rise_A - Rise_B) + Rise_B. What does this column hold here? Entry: 0.16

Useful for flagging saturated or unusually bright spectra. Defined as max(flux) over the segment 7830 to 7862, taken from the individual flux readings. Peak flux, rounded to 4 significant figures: 6.646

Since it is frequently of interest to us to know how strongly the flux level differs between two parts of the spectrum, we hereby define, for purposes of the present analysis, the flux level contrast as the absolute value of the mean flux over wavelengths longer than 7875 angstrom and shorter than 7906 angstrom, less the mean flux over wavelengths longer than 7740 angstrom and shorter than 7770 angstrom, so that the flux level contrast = 0.00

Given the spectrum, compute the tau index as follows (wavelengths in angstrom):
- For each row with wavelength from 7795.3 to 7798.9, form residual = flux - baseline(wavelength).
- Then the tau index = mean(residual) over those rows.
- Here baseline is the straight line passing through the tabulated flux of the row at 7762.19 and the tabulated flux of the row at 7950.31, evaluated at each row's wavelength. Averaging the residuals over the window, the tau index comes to -0.24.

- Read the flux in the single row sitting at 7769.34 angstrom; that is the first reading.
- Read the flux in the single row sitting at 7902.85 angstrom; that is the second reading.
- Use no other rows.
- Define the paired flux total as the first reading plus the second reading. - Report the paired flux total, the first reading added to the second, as 12.6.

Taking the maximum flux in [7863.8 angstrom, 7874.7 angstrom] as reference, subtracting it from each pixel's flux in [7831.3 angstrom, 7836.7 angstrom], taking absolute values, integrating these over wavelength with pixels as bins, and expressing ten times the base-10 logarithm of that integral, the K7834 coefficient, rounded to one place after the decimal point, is 4.2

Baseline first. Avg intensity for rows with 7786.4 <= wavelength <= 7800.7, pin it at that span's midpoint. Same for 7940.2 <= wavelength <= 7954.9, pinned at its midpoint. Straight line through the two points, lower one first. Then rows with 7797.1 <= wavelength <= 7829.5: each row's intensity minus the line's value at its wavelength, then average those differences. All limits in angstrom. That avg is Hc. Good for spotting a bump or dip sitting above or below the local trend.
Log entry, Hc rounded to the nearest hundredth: 0.10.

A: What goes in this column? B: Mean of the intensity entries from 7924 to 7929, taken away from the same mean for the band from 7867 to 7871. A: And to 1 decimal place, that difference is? 0.5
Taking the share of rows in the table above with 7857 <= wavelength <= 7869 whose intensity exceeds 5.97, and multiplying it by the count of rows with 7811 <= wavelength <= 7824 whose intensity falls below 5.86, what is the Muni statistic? 1.3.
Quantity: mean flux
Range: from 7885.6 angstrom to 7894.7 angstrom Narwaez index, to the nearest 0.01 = 6.05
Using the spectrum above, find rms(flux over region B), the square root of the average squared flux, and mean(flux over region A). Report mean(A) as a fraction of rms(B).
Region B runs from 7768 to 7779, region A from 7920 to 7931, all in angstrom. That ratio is 0.89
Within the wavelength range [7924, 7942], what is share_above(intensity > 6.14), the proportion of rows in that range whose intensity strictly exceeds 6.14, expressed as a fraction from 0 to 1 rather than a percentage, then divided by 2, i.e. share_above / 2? 0.05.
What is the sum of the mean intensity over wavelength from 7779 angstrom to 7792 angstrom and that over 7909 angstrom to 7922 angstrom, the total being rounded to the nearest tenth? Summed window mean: 12.0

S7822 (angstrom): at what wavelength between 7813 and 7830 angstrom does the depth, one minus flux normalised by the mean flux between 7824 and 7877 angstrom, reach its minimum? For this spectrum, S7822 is 7814.19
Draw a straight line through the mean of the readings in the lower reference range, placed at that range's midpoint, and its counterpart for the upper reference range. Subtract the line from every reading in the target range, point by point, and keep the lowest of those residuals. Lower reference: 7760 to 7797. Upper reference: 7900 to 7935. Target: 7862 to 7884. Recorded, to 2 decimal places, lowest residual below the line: -0.10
